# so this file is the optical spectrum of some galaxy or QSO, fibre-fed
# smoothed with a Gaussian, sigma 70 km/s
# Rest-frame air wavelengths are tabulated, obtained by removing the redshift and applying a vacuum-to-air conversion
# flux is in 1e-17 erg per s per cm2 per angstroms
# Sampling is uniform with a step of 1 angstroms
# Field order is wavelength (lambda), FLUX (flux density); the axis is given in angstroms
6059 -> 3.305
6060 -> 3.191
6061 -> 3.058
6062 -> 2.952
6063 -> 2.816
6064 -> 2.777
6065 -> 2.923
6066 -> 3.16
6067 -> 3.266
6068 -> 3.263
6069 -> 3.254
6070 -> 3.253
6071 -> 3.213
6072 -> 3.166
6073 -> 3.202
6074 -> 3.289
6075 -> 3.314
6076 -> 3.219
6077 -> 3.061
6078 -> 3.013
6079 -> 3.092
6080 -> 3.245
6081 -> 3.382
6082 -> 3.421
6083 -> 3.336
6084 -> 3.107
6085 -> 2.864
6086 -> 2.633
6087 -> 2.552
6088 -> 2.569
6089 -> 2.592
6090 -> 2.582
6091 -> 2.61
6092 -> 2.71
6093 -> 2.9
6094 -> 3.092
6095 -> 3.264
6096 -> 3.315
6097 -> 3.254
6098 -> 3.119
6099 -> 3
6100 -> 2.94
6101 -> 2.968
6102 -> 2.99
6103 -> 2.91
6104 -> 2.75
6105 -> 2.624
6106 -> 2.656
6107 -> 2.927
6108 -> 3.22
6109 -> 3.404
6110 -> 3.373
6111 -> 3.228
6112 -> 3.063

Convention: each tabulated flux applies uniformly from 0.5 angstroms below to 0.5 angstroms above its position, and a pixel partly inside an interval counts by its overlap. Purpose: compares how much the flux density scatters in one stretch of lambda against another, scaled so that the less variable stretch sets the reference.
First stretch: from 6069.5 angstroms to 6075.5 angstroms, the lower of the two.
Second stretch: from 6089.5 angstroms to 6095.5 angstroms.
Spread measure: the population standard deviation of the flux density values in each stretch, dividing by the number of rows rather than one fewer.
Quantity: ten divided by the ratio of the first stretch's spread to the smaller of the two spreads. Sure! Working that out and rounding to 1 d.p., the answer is 10.0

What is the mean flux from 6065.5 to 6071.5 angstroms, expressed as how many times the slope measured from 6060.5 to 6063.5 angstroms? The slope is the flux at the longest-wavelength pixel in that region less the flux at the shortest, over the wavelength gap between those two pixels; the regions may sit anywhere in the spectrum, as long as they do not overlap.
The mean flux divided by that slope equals -27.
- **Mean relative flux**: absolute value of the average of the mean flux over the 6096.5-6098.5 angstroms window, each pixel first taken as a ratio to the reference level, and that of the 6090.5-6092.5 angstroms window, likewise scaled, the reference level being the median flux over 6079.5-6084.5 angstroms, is 0.876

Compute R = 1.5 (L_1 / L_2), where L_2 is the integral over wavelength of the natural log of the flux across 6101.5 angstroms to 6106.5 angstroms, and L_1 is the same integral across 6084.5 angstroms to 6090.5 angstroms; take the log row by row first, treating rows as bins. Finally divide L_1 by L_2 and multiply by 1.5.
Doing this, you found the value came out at 1.7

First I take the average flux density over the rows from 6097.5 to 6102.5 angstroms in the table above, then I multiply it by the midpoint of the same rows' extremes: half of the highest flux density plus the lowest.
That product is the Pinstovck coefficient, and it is 9.1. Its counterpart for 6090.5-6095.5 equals 8.6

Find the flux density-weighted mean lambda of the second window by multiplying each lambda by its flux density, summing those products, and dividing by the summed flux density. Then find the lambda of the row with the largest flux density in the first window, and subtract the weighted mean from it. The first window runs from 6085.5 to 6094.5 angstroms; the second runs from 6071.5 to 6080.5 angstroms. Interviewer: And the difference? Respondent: 18.0 angstroms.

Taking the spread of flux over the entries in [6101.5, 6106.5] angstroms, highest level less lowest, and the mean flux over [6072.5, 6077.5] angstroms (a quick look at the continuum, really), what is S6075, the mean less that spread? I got 2.9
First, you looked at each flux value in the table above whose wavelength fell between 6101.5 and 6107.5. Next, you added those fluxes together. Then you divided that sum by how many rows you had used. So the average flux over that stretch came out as 2.81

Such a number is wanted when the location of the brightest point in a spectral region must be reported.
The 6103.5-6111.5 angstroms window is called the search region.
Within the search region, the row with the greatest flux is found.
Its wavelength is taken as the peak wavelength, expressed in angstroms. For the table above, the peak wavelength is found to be 6109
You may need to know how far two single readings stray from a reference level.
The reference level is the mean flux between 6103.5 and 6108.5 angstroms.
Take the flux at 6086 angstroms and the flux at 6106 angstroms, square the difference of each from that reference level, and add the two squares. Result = 0.07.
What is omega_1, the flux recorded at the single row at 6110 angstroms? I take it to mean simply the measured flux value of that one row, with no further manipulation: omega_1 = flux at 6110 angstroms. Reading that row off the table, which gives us 3.373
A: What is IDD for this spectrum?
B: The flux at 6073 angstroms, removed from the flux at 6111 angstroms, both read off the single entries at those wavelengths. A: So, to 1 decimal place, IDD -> 0.0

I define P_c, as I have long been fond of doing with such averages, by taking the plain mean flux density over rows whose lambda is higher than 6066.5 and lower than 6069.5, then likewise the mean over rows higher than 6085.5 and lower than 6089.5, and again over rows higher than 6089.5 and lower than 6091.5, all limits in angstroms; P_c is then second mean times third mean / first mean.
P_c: 2.06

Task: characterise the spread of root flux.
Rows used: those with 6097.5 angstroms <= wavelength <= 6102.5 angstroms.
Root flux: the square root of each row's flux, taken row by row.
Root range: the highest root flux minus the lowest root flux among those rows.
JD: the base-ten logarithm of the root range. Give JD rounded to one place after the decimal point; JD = -1.3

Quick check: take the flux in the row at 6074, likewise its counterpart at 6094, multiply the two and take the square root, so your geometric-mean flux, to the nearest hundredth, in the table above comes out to 3.19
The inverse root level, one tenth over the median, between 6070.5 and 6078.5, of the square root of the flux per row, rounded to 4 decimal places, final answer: 0.0558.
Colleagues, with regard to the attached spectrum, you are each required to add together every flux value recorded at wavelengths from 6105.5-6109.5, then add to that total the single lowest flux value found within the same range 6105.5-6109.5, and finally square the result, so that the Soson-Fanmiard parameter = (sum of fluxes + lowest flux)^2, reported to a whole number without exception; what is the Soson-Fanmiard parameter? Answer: 221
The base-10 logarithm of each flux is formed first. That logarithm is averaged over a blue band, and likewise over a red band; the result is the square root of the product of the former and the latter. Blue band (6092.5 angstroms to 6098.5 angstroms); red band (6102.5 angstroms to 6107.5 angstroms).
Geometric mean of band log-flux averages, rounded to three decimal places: 0.470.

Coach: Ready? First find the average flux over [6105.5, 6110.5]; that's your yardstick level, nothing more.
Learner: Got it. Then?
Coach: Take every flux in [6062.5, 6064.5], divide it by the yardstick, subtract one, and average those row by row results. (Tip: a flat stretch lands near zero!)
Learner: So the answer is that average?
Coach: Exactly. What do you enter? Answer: -0.10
